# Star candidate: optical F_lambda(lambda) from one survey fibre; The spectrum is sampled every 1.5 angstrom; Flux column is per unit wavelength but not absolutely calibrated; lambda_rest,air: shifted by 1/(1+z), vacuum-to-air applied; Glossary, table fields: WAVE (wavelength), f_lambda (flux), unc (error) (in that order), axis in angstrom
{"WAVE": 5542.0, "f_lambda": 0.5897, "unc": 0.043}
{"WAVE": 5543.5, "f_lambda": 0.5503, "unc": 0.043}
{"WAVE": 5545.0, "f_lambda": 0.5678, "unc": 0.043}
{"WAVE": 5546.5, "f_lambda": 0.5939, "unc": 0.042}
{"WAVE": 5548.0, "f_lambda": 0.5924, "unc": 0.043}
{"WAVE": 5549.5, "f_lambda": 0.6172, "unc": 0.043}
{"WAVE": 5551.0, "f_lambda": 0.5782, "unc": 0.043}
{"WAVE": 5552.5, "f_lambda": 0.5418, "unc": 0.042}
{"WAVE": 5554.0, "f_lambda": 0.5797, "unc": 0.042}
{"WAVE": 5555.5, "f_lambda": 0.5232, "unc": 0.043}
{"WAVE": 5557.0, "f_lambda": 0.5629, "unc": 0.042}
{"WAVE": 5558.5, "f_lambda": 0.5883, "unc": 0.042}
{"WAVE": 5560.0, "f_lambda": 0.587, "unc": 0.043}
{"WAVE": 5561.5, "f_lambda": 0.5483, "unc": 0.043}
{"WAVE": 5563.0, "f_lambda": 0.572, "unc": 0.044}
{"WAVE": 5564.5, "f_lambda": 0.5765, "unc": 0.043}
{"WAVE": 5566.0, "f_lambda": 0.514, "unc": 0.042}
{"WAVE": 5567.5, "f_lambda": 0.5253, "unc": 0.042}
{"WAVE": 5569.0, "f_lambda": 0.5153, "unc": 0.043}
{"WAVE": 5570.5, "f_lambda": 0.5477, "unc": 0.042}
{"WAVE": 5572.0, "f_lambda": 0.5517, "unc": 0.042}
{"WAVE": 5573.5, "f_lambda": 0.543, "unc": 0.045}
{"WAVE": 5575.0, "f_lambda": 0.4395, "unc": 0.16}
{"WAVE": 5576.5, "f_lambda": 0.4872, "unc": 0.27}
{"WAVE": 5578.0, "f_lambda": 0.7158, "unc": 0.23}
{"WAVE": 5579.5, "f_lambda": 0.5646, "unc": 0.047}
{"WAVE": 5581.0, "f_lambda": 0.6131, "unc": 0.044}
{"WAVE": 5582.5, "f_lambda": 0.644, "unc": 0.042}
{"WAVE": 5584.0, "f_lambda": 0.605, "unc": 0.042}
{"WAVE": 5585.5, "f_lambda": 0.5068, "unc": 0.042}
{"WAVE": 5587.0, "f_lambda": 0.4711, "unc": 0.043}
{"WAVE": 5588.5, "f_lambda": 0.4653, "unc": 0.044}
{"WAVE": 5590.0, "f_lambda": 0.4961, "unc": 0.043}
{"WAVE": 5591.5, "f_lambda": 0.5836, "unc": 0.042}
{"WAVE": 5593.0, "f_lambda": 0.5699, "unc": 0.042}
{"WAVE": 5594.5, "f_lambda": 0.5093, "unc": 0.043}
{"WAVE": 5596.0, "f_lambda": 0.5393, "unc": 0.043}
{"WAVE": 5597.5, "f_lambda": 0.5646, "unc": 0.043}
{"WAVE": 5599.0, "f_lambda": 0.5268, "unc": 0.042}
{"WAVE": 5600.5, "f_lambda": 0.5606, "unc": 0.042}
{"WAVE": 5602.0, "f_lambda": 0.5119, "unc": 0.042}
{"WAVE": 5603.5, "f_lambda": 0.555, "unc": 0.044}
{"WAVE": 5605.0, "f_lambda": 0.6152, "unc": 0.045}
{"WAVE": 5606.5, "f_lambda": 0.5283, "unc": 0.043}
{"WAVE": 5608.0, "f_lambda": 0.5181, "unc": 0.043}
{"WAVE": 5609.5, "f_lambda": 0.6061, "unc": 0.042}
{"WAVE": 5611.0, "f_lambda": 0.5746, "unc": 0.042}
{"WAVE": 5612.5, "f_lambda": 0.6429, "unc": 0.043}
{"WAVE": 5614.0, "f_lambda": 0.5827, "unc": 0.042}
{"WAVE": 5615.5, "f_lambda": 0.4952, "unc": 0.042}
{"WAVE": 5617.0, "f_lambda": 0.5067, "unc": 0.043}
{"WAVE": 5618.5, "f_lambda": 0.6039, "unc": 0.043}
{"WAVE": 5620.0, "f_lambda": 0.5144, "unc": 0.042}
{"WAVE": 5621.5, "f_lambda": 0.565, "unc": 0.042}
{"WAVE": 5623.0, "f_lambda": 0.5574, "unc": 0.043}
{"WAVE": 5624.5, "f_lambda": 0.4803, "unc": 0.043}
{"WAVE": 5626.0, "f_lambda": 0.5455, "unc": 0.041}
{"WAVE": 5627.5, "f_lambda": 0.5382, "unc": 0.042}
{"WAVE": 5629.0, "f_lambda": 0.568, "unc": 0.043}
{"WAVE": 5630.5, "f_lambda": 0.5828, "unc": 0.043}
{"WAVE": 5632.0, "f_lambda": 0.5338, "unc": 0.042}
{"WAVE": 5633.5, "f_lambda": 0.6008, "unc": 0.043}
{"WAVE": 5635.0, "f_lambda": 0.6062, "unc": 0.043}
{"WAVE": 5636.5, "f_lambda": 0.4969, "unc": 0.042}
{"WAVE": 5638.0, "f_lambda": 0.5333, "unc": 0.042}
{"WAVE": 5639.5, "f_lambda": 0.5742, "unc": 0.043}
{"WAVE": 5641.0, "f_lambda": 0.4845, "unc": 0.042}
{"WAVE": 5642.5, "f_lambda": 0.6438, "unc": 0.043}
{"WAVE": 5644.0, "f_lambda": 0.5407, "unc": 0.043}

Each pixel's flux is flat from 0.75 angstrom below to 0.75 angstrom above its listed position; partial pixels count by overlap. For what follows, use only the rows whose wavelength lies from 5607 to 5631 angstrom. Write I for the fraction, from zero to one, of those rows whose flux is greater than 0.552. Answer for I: 0.56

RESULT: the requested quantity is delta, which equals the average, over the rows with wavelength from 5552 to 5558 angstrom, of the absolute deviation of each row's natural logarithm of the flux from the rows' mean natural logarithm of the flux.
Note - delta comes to 0.035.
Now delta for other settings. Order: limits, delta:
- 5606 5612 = 0.060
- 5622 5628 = 0.049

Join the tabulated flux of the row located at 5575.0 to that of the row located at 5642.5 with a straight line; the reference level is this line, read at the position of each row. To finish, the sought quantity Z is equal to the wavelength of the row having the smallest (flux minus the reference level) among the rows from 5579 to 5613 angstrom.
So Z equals 5608.0 angstrom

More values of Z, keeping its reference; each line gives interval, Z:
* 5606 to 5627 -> 5624.5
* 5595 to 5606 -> 5602.0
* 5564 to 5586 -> 5575.0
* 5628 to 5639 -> 5636.5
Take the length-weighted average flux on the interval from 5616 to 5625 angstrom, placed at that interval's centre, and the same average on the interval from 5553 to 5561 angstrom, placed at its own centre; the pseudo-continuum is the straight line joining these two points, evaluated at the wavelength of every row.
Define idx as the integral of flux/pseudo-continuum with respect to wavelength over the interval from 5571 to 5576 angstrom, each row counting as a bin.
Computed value 4.6 angstrom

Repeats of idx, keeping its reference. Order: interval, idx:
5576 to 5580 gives 4.3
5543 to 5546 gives 2.9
